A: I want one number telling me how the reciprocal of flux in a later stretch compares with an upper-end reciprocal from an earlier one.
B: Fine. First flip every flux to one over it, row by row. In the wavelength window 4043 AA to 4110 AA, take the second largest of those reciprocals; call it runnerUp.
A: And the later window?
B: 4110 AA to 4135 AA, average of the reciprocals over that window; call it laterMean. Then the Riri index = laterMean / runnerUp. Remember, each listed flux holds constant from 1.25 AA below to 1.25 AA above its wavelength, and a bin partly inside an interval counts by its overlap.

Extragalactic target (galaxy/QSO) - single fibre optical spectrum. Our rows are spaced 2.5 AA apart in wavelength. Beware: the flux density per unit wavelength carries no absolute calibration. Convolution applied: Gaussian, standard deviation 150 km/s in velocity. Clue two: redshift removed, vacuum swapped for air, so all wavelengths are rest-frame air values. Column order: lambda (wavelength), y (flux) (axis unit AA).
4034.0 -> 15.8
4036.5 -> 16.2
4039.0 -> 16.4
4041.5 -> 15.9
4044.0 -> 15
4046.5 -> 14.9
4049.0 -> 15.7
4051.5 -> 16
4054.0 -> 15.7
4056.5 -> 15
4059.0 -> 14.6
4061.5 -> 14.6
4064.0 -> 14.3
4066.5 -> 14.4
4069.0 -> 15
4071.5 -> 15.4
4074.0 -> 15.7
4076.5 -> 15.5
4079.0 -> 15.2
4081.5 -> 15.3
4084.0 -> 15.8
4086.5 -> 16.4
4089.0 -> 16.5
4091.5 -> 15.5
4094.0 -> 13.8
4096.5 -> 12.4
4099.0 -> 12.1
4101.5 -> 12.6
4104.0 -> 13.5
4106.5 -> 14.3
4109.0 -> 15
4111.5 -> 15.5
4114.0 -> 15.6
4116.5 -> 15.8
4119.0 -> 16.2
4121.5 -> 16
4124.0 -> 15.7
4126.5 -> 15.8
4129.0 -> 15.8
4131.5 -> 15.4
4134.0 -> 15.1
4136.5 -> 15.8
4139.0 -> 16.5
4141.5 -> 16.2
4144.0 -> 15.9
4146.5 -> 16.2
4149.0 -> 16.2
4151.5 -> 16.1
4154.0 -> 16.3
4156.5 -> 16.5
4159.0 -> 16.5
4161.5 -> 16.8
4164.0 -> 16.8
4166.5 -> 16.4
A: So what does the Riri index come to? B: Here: 0.79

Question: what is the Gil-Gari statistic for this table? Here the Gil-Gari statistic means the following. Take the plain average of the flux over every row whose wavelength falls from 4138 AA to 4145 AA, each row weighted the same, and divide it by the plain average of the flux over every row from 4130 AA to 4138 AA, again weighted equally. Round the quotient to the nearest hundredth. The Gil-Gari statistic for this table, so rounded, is 1.05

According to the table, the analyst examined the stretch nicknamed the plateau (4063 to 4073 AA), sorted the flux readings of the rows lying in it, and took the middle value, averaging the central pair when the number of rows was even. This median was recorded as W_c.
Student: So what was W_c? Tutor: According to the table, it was 14.7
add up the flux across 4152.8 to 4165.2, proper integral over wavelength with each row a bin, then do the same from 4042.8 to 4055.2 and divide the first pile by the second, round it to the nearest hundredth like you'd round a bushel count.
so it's 1.07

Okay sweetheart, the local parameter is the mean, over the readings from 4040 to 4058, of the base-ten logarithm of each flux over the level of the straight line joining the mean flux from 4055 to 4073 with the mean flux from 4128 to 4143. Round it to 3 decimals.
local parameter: 0.026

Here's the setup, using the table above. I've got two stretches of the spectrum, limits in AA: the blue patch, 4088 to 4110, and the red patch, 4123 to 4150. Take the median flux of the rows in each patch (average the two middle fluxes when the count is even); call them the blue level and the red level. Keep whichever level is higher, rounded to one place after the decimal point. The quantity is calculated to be 15.8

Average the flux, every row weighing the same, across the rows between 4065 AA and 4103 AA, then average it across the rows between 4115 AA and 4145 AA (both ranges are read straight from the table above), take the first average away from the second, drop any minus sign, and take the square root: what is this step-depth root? 1.04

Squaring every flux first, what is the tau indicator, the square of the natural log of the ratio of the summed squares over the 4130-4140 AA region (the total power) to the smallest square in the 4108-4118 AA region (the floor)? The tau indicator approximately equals 2.2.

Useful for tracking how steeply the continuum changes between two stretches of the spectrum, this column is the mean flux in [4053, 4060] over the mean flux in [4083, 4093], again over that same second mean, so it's 0.059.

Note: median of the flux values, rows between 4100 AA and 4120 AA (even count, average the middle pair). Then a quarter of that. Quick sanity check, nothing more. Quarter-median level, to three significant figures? 3.81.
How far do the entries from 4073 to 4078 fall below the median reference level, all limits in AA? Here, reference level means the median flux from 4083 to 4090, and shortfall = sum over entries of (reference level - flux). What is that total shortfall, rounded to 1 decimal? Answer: 1.6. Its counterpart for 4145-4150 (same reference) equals 0.4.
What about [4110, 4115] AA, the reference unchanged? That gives 1.7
